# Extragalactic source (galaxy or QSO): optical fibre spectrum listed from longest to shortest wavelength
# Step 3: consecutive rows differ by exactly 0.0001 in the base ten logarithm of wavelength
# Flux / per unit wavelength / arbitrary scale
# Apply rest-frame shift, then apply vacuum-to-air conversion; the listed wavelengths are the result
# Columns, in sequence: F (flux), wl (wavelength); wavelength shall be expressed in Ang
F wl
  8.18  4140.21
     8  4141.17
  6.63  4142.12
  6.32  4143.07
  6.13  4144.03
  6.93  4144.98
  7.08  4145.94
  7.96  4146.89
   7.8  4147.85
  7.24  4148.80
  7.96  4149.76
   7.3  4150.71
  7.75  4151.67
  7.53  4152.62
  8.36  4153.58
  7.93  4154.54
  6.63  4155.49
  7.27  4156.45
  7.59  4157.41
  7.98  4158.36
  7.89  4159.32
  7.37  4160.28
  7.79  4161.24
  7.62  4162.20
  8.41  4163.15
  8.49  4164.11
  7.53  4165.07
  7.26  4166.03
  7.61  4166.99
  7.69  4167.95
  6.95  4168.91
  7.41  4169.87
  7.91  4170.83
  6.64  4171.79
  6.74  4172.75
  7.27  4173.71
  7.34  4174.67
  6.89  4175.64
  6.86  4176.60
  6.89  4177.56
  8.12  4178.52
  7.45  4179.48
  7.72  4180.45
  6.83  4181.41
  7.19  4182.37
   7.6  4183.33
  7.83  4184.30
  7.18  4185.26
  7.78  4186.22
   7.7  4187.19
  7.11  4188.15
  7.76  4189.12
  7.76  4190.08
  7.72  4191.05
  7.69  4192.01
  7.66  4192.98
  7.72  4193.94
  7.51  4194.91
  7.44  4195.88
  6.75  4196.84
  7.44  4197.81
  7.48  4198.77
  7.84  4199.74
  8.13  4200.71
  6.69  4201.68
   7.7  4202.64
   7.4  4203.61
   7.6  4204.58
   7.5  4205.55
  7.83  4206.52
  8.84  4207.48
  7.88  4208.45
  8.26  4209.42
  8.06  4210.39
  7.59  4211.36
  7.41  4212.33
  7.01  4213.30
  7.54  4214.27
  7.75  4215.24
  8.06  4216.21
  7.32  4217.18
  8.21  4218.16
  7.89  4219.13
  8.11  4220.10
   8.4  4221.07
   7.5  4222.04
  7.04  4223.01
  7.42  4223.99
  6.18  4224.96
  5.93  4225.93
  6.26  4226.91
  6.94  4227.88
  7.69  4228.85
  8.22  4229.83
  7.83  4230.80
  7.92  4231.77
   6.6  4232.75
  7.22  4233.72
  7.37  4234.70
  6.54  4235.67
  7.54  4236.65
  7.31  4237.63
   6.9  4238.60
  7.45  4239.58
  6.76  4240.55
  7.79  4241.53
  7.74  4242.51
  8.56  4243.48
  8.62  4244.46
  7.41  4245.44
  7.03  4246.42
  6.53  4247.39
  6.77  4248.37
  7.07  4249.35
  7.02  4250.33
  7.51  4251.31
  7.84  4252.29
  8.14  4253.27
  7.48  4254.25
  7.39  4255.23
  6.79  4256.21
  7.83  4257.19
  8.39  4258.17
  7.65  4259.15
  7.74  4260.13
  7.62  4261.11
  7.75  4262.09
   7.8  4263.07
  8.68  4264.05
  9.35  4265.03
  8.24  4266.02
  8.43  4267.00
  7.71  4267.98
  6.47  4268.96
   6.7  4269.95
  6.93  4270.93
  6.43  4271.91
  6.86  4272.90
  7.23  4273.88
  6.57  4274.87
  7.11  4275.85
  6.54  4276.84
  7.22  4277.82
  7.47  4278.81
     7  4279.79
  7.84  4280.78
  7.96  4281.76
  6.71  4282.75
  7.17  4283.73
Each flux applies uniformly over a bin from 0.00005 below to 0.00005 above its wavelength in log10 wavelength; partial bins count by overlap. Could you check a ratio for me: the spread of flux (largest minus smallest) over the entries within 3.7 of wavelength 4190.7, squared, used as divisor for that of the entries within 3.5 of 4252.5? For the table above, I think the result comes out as 2.7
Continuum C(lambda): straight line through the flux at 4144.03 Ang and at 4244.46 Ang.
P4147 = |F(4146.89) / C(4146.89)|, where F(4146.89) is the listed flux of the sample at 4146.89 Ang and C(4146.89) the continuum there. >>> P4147 1.28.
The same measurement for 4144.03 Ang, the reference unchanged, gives 1.00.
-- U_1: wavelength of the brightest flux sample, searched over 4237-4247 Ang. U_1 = 4244.46 Ang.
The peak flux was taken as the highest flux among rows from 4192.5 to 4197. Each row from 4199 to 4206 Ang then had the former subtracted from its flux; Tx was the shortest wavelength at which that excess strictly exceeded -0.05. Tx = 4199.74 Ang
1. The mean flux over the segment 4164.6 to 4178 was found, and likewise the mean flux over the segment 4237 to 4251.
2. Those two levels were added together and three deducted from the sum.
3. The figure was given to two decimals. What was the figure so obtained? 11.57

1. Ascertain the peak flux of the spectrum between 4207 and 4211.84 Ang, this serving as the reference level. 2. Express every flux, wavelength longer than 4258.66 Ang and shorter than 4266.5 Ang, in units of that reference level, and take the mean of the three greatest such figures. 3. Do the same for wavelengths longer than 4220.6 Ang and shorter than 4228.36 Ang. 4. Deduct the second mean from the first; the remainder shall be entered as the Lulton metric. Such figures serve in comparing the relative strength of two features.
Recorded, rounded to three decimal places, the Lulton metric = 0.111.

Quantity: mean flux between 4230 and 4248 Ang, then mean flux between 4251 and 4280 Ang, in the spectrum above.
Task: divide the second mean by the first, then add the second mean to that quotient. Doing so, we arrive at 8.51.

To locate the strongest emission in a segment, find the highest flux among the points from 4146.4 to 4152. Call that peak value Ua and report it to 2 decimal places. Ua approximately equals 7.96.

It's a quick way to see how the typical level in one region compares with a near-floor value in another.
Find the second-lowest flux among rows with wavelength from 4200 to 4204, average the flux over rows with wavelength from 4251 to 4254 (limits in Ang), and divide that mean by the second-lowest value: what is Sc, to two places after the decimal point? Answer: 1.06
